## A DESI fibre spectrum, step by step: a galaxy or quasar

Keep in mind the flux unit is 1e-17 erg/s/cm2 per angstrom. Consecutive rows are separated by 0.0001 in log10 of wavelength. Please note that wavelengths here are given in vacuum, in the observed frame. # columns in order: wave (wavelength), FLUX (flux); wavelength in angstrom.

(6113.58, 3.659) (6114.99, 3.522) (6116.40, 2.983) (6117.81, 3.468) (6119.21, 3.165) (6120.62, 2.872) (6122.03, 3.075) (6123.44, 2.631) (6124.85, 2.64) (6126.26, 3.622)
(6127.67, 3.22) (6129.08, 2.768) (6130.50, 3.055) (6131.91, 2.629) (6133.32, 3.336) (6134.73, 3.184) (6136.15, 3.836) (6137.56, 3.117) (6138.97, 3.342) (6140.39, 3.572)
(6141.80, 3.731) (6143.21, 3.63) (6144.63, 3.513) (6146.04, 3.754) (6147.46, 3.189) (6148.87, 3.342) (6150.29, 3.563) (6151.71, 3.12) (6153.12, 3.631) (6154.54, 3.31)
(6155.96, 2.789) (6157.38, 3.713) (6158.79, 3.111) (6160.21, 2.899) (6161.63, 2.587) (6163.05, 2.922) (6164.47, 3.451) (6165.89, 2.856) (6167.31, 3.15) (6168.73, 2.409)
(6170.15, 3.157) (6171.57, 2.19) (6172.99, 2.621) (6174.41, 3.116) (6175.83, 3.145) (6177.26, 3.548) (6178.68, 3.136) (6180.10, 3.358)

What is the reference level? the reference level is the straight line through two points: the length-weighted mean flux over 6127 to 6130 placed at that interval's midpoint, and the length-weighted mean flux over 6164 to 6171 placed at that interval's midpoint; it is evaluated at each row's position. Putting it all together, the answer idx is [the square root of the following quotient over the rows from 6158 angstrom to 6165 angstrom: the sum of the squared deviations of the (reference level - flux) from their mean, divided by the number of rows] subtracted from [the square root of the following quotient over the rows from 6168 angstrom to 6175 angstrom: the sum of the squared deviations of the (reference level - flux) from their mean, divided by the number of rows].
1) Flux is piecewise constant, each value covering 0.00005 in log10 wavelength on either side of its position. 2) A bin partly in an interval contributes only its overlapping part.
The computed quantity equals 0.10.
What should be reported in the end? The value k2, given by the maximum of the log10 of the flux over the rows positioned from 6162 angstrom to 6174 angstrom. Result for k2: 0.54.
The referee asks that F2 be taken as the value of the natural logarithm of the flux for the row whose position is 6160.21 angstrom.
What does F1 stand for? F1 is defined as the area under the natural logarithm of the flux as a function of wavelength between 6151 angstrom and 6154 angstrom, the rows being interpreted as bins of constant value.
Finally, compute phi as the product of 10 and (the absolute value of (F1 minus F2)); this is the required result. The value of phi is 25.8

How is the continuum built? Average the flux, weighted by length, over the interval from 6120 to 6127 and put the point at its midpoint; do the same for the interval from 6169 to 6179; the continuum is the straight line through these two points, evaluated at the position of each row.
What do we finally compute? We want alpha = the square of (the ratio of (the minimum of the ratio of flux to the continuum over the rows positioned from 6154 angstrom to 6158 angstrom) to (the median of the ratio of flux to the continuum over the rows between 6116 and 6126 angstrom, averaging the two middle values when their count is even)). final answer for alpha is 0.88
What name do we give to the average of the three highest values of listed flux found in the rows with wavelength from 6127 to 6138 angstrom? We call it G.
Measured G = 3.46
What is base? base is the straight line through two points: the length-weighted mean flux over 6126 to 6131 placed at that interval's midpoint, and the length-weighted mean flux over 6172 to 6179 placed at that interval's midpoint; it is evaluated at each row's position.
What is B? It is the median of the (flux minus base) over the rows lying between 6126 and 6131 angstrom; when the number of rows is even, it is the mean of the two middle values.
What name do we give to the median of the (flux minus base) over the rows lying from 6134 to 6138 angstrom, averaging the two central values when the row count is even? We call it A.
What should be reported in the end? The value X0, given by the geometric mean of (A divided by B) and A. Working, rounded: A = 0.06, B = 0.0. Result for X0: 0.6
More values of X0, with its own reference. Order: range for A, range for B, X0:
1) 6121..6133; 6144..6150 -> 0.4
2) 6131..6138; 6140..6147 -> 0.1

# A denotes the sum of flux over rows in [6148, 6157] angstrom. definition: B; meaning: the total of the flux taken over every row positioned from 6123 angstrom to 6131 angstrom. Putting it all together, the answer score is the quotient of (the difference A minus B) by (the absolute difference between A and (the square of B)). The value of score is 0.006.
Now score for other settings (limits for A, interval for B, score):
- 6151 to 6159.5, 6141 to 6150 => -0.003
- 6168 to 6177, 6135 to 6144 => -0.011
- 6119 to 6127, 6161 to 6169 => 0.002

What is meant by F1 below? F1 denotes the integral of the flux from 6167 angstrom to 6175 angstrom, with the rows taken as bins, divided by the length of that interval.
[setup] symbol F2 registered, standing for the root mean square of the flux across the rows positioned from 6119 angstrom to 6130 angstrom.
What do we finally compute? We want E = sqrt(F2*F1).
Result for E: 2.88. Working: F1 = 2.75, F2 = 3.02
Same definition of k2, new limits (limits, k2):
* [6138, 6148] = 0.57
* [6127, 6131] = 0.51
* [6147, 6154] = 0.56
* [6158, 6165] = 0.54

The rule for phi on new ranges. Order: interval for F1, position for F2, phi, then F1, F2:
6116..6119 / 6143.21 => 22.4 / 3.53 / 1.29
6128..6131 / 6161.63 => 22.7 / 3.22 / 0.95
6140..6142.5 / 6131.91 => 22.8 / 3.25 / 0.97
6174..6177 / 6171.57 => 26.9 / 3.47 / 0.78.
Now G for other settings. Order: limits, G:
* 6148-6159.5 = 3.64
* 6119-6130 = 3.34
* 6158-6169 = 3.24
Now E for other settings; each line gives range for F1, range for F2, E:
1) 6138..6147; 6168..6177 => 3.16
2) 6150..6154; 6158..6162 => 3.13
